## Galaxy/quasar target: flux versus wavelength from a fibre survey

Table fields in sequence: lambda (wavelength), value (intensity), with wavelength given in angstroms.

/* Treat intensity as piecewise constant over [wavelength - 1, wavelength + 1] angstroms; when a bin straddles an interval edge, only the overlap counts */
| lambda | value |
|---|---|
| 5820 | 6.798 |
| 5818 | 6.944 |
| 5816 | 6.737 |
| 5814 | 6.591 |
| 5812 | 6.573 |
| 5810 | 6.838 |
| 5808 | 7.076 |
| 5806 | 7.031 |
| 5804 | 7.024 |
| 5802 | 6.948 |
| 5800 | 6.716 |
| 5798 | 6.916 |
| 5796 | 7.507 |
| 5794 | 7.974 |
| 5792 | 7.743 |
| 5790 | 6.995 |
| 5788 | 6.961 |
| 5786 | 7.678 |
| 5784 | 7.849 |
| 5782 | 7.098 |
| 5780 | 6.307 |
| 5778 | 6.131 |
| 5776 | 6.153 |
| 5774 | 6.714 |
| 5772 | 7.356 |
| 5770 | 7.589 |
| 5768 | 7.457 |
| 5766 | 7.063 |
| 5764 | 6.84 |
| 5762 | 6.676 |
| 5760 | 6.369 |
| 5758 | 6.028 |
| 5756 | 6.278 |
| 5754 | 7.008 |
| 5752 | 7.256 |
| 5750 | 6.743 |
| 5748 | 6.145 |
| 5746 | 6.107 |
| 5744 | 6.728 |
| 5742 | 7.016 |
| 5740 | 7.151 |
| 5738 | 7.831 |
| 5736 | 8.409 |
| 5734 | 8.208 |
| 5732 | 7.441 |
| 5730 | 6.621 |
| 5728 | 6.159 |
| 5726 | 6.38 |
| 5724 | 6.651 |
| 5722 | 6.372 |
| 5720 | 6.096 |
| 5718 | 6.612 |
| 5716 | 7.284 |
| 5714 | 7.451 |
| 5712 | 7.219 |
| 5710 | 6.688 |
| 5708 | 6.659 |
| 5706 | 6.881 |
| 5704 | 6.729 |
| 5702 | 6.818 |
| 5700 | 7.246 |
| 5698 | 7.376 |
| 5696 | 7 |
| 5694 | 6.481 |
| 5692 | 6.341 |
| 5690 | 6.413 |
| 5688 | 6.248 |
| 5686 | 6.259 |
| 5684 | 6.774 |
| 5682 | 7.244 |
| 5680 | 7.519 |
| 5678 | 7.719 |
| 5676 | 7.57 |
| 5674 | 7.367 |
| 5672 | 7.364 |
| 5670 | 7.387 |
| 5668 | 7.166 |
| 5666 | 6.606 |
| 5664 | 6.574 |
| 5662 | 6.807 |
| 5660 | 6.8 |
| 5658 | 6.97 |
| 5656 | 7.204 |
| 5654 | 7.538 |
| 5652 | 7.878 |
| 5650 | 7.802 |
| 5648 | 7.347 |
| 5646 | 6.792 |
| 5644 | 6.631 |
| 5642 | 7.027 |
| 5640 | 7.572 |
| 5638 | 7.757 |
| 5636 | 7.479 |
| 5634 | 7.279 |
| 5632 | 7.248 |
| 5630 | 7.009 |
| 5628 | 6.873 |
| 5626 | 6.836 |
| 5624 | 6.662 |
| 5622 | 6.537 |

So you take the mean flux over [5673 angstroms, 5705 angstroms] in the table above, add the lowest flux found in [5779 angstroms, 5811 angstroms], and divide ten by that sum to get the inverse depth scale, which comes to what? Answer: 0.755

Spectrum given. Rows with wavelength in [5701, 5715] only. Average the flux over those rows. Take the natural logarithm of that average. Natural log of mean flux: 1.935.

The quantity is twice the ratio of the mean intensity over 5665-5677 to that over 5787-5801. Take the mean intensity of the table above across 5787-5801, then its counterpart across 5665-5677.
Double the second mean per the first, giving 2.00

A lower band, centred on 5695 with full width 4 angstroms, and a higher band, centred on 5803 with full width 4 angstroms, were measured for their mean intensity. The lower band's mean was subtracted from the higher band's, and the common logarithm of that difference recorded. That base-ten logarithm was -0.61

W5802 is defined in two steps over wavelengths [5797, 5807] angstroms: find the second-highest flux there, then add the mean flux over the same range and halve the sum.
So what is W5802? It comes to 6.98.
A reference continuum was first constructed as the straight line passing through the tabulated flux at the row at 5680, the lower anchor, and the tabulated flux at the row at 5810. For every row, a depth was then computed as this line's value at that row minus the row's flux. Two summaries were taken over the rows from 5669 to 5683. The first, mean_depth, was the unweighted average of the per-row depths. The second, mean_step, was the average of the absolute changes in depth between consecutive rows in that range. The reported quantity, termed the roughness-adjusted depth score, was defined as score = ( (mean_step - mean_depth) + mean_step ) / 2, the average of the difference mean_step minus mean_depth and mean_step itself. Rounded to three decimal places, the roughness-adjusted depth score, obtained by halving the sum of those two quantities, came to 0.099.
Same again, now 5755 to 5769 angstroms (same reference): 0.079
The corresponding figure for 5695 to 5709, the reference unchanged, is 0.007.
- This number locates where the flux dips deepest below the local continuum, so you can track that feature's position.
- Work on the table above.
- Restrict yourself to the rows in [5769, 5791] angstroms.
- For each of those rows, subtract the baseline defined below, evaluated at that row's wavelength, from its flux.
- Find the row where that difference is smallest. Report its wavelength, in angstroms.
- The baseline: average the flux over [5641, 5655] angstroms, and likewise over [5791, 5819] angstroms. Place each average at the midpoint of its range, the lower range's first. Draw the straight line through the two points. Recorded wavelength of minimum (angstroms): 5778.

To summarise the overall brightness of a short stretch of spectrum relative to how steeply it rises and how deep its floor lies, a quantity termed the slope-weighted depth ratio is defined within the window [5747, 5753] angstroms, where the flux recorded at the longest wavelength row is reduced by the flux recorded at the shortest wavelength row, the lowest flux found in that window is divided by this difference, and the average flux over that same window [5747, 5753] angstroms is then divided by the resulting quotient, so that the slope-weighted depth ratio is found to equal 1.2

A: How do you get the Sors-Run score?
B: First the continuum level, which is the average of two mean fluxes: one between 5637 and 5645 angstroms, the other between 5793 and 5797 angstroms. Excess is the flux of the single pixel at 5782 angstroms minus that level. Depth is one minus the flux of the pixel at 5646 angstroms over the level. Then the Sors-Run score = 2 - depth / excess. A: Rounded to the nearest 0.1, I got 2.2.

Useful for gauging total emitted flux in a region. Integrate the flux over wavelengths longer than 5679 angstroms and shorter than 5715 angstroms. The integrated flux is 247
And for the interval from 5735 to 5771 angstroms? 249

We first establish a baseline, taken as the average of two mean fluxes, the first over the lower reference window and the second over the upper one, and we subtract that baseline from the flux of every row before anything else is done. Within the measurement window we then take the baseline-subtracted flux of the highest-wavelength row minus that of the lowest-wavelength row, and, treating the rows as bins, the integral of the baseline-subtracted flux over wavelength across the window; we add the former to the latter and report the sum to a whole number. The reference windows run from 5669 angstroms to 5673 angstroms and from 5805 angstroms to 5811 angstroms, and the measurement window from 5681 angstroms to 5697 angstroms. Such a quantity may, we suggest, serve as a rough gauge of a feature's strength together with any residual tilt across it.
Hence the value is -10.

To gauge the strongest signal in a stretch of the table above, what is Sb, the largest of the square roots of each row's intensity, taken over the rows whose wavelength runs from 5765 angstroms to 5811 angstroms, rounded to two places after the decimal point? 2.82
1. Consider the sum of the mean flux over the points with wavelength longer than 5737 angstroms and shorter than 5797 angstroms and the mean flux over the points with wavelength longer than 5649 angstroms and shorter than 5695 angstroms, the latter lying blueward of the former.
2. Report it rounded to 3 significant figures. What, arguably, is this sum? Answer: 14.0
